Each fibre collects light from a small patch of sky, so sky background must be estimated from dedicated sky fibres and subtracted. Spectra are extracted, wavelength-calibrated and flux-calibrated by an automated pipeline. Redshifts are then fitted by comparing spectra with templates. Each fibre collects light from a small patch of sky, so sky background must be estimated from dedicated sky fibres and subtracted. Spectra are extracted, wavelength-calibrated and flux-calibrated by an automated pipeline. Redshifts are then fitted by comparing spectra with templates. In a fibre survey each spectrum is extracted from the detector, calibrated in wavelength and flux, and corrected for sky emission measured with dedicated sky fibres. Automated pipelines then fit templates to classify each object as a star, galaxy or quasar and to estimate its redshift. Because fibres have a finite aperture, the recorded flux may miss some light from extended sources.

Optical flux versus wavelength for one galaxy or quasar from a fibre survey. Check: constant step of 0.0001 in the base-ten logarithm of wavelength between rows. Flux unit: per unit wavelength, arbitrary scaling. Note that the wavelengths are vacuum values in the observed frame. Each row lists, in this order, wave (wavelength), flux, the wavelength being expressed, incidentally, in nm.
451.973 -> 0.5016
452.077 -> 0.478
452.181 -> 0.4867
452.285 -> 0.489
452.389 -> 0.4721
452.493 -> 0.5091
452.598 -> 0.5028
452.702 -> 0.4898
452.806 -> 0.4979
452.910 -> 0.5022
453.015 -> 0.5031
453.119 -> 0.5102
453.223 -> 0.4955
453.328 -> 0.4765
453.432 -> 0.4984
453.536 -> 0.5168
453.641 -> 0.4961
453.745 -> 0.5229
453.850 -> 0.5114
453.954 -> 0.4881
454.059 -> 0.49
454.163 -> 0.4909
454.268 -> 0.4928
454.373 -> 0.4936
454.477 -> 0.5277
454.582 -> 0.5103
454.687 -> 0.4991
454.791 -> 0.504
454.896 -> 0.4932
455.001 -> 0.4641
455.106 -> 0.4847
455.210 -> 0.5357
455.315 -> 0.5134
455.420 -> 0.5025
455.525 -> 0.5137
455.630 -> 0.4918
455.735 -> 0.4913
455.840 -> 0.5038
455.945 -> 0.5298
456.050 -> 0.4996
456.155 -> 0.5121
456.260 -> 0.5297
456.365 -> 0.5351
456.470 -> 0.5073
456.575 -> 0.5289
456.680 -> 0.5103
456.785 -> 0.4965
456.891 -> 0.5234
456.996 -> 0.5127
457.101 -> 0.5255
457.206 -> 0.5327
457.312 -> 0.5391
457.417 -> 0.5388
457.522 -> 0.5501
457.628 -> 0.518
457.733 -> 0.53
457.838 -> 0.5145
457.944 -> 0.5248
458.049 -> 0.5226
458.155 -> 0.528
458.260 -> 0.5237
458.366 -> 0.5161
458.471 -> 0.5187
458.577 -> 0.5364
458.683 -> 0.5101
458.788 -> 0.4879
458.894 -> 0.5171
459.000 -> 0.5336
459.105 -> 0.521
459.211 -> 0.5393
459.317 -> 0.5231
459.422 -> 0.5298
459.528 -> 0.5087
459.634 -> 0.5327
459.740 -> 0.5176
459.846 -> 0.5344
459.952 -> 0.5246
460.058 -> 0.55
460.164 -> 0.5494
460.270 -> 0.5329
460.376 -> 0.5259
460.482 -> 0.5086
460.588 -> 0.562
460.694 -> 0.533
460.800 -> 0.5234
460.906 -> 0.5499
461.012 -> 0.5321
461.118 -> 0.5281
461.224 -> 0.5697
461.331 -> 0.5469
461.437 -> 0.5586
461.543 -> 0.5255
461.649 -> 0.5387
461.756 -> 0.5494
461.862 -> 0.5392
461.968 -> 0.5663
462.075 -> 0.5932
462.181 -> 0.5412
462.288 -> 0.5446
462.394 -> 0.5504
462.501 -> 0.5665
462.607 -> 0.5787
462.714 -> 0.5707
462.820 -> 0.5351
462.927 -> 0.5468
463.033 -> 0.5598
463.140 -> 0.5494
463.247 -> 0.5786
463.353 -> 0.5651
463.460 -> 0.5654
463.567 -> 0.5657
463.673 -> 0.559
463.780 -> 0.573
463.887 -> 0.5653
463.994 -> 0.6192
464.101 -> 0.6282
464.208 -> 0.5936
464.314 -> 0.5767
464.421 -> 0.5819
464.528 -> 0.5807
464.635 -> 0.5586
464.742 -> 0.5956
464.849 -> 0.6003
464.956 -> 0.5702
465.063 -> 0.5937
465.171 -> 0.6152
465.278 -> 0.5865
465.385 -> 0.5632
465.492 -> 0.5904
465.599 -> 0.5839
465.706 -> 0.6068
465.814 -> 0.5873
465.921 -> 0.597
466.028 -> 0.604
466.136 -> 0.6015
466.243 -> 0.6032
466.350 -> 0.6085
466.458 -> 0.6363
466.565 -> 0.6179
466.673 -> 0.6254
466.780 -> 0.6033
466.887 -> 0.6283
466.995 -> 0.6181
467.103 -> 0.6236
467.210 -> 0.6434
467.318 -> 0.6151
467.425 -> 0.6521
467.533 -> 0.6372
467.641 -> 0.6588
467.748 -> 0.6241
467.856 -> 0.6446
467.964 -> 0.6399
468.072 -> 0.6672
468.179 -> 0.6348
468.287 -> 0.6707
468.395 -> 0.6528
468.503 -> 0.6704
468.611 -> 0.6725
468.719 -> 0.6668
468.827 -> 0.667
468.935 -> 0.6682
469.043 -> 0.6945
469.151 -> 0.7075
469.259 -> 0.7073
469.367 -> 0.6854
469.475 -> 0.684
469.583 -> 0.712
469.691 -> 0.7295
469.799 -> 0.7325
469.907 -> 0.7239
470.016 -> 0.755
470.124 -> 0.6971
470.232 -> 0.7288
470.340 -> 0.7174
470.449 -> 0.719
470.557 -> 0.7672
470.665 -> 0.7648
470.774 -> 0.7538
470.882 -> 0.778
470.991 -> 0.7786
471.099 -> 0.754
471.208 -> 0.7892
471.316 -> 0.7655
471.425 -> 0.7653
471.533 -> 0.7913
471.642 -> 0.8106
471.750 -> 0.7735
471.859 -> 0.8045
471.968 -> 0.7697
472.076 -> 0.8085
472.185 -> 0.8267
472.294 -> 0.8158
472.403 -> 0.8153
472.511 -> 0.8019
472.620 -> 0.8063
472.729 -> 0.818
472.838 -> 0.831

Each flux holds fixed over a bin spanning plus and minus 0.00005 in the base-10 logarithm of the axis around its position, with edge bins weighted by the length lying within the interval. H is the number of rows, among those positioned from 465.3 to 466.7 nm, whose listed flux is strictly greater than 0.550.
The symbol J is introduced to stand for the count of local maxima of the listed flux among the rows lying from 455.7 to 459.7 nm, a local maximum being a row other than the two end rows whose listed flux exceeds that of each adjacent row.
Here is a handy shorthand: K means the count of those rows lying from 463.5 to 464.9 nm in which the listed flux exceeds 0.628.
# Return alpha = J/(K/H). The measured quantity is 169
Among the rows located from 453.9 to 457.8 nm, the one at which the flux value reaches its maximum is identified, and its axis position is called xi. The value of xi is 457.522 nm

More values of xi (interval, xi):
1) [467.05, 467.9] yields 467.641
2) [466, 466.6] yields 466.458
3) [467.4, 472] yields 471.642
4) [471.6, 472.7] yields 472.185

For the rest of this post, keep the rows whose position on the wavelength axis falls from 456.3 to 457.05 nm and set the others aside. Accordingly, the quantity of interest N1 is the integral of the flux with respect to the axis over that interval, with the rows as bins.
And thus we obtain 0.39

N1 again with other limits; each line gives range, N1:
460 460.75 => 0.40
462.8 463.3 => 0.28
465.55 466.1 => 0.33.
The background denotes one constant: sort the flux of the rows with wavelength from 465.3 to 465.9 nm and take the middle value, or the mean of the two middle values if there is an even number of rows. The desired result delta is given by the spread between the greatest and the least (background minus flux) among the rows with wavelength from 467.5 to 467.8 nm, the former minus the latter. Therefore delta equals 0.035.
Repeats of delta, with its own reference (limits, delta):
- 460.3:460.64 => 0.053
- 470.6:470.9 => 0.024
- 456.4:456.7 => 0.022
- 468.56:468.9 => 0.006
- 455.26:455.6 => 0.011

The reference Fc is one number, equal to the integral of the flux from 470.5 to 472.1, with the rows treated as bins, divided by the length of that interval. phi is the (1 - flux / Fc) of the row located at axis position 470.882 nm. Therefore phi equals 0.00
